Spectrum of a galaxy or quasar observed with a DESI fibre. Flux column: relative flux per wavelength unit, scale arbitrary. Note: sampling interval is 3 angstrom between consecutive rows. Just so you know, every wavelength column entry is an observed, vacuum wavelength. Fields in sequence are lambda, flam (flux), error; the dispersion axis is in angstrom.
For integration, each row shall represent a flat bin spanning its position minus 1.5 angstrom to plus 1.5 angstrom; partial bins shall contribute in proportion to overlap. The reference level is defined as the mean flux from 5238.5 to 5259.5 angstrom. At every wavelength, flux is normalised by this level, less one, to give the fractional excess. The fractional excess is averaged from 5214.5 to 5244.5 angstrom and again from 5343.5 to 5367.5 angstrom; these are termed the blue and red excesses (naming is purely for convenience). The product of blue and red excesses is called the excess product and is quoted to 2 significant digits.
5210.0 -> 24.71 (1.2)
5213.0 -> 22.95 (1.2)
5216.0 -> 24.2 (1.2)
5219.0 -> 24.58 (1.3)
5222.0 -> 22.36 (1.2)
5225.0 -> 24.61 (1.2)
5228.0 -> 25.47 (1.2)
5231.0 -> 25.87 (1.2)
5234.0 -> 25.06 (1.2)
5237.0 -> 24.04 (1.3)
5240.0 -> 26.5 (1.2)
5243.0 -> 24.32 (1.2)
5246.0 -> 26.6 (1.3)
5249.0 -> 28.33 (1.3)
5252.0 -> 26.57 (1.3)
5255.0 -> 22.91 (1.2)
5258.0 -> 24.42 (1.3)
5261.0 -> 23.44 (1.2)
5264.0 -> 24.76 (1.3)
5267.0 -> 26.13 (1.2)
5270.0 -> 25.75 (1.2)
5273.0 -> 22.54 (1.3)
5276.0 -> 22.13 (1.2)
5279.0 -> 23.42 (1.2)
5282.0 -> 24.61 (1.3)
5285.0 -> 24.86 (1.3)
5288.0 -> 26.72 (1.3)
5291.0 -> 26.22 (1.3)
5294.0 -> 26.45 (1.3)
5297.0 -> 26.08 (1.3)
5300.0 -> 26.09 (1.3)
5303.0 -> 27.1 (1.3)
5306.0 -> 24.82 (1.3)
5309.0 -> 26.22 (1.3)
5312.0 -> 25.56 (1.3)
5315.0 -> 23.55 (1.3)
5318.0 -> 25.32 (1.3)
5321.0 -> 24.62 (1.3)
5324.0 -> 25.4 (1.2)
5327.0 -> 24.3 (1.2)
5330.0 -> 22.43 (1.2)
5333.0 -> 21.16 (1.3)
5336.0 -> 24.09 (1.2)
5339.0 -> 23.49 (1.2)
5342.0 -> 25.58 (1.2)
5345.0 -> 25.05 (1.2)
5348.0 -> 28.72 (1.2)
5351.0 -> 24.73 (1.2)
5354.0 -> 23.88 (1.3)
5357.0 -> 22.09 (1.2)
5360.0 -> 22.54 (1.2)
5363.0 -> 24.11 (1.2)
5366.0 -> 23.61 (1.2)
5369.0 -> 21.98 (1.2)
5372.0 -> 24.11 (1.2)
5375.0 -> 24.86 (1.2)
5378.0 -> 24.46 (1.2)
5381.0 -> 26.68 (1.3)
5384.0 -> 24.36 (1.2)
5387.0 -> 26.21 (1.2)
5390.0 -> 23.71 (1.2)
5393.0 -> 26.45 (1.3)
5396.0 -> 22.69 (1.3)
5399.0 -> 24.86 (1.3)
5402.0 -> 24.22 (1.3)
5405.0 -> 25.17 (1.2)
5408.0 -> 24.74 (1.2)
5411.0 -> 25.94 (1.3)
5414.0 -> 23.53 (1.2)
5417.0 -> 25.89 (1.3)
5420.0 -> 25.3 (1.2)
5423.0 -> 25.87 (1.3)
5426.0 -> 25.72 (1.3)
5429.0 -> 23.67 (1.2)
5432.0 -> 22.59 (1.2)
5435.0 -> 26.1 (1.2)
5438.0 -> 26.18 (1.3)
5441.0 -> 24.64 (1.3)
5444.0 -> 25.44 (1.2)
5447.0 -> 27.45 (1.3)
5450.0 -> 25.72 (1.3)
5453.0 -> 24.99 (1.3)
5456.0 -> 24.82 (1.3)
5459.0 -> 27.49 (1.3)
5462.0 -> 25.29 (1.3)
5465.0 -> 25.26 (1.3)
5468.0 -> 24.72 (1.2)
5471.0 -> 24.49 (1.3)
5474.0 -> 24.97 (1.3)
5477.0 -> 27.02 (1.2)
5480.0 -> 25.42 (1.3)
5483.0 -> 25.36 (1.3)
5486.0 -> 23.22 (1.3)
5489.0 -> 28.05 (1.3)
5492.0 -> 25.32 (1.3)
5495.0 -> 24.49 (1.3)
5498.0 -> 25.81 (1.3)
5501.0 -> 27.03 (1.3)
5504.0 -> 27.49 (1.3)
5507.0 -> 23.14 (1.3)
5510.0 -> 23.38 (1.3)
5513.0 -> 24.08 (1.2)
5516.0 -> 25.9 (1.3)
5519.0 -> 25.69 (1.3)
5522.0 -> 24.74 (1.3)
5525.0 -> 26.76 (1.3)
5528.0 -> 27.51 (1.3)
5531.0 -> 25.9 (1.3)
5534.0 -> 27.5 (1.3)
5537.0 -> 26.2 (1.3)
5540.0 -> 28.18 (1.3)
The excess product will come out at 0.0019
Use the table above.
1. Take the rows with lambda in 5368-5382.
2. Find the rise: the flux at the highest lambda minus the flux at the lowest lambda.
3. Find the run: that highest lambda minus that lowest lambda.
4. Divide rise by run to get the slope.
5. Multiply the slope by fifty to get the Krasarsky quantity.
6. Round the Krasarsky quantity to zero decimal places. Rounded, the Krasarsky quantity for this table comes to 20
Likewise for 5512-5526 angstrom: 11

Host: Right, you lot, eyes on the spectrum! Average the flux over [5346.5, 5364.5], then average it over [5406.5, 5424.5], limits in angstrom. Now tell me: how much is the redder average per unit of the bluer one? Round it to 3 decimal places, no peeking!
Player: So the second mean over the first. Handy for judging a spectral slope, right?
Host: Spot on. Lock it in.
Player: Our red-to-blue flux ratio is 1.036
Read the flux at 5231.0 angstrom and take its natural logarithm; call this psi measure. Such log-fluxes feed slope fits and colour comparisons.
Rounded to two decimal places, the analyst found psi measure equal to 3.25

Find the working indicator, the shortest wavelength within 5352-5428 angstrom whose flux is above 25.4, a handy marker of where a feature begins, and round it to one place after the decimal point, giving 5381.0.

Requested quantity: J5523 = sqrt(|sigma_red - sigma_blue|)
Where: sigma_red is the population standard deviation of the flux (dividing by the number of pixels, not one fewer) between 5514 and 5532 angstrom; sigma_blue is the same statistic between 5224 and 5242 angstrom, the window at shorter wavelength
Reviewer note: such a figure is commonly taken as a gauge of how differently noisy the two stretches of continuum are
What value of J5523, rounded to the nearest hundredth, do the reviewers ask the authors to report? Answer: 0.25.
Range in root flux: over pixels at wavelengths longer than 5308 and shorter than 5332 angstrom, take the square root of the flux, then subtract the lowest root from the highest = 0.38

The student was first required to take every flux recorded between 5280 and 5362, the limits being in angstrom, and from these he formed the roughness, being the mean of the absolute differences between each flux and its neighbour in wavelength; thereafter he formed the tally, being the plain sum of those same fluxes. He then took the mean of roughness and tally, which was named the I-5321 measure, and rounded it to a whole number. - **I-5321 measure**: 337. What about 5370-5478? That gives 454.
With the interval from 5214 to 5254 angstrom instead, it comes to 165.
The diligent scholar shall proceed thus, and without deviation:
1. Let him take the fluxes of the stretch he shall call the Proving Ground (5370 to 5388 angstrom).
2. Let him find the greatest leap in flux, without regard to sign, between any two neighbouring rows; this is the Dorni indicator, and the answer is 2.3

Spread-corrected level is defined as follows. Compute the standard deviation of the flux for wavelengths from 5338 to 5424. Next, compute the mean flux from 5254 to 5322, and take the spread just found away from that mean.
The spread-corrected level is 23.5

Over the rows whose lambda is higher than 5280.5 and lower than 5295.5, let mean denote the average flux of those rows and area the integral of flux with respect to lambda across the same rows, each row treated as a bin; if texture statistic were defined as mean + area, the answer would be 412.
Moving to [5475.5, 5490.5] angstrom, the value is 413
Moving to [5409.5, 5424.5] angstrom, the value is 405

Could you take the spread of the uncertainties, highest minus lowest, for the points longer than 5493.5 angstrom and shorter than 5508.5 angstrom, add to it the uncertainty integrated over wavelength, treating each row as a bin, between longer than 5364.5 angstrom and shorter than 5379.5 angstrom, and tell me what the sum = 18.00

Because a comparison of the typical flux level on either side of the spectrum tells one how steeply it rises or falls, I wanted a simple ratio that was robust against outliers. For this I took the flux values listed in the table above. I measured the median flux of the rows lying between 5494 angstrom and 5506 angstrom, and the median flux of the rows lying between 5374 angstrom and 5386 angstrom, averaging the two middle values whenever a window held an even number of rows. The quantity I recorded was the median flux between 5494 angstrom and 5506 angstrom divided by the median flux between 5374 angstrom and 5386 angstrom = 1.07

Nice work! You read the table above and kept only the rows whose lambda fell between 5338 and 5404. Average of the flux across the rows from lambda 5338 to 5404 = 24.5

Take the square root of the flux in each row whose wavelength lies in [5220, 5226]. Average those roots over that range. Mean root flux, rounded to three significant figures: 4.84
